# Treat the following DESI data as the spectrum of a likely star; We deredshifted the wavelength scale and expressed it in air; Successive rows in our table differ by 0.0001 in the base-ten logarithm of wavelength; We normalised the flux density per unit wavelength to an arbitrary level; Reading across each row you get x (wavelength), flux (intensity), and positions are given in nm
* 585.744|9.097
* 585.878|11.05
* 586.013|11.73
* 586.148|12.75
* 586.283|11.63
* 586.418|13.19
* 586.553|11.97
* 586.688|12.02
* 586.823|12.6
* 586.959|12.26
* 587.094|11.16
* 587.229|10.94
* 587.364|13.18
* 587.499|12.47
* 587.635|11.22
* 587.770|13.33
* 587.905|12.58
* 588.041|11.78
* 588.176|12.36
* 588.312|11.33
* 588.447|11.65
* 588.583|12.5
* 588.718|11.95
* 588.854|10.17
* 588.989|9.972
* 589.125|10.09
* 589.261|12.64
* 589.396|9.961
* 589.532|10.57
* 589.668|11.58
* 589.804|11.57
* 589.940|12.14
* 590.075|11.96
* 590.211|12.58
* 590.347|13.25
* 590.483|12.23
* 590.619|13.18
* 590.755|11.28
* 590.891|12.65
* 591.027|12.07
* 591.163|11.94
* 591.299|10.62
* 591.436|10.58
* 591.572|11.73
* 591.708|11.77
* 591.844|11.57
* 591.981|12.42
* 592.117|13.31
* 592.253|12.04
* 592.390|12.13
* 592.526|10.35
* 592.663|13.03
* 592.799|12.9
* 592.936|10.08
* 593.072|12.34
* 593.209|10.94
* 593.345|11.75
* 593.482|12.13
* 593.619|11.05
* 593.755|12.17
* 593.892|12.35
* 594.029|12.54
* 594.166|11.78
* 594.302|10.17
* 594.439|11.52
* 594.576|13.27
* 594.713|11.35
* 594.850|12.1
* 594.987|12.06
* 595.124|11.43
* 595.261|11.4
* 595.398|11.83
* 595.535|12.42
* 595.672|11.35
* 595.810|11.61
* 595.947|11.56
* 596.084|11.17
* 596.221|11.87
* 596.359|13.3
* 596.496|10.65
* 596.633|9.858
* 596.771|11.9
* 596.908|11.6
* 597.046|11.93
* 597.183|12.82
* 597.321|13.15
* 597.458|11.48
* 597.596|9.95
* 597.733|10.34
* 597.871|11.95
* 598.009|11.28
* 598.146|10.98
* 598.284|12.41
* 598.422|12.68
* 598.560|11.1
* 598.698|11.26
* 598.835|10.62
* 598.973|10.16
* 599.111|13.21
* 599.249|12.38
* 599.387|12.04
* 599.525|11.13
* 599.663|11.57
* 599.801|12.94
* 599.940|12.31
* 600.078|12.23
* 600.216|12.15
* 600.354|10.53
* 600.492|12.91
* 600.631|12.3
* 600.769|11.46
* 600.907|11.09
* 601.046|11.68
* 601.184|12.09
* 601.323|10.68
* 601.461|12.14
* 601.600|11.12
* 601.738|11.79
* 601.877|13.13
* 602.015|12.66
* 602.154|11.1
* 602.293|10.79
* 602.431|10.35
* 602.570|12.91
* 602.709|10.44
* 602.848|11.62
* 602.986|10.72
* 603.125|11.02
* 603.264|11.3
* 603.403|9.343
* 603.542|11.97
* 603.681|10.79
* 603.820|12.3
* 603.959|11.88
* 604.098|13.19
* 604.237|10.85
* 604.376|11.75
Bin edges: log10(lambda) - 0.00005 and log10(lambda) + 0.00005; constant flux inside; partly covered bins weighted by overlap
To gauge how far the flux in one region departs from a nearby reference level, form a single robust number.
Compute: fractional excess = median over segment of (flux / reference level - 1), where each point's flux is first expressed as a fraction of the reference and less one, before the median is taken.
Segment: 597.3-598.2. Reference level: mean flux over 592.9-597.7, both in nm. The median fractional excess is -0.03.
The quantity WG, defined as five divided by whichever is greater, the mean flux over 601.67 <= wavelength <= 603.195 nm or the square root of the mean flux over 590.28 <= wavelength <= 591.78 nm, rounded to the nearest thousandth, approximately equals 0.435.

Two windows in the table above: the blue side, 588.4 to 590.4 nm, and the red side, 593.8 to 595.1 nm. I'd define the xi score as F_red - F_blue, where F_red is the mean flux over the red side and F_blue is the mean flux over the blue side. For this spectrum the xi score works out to 0.40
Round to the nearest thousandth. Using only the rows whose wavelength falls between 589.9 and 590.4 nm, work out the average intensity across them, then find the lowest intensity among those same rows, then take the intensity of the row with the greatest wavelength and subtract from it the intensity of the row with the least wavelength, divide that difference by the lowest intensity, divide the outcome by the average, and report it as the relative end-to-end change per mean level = 0.007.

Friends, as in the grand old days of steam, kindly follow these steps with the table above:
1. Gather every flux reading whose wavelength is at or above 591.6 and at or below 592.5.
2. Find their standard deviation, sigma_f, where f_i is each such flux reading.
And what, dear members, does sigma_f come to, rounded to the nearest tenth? 0.6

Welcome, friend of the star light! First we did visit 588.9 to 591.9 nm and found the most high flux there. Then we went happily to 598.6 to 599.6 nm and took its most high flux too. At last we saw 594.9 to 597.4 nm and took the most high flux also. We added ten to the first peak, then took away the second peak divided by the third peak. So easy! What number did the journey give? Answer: 22.26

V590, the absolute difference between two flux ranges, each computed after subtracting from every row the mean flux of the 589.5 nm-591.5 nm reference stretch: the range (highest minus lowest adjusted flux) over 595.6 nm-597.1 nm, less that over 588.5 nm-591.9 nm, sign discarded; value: 0.15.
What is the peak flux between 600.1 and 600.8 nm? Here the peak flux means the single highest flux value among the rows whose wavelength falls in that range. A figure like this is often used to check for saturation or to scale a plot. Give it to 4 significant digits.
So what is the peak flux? 12.91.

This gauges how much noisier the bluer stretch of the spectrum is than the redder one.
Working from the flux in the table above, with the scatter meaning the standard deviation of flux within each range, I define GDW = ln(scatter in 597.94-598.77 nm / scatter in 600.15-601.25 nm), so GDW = 0.0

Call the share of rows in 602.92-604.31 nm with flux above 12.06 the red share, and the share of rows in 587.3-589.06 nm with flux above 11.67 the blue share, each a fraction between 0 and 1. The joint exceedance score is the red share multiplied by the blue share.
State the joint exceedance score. 0.12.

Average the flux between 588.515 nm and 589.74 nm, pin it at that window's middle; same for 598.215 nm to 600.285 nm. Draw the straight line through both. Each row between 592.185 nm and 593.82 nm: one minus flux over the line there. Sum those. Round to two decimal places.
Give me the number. -0.40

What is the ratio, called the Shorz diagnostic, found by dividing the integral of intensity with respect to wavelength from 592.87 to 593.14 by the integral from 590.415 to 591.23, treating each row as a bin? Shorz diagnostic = 0.3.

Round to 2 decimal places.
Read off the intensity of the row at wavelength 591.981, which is 12.42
